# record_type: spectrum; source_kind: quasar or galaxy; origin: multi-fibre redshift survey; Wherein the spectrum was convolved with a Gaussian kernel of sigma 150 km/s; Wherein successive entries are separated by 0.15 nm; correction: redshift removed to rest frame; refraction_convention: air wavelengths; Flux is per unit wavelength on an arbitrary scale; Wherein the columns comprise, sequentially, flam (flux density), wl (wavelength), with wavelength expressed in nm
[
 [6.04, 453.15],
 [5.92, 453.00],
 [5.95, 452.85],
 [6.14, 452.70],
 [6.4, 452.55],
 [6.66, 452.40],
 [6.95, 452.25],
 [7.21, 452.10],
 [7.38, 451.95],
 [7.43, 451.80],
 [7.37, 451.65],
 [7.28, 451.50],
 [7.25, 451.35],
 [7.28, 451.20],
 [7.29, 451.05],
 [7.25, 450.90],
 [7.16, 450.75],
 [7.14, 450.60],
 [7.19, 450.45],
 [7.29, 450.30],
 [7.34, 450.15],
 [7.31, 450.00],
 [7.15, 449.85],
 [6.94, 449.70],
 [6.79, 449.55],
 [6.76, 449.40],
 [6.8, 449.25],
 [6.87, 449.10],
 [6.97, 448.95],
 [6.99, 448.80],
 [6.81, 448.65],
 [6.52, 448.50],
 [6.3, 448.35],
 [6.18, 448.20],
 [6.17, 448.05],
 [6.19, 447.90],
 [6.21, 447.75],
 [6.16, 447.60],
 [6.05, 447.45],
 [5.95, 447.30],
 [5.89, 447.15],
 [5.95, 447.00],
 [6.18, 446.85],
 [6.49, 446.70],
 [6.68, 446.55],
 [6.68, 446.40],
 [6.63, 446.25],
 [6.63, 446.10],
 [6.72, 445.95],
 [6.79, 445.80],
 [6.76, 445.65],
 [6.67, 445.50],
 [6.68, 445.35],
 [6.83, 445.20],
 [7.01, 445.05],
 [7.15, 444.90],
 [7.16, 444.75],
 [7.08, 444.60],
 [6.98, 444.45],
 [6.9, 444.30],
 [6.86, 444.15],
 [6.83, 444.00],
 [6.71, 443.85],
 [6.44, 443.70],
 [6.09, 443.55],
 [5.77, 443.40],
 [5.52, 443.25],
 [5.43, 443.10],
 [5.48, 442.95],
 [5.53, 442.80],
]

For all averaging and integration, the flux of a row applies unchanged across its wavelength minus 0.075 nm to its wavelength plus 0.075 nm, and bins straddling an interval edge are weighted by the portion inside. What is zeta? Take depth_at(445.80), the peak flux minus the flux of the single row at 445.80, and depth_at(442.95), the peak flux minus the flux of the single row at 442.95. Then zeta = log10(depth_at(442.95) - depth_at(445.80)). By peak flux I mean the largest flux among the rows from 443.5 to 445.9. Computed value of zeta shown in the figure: 0.1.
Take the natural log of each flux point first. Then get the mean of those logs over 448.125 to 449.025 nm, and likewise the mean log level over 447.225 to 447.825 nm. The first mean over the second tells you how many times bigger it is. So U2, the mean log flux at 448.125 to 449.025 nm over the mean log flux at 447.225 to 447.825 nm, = 1.05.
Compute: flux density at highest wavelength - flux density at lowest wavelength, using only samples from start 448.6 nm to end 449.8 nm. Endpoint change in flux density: 0.13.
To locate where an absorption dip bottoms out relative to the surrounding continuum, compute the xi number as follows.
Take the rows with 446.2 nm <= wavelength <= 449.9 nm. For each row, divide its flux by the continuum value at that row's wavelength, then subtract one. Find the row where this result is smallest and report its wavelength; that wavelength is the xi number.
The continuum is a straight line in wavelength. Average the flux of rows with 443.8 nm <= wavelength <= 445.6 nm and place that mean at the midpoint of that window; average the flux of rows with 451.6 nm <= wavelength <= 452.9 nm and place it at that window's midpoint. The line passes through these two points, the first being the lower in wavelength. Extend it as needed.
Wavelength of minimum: 447.15 nm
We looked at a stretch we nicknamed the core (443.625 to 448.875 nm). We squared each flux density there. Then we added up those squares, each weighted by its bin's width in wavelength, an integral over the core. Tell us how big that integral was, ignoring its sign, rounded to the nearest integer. 228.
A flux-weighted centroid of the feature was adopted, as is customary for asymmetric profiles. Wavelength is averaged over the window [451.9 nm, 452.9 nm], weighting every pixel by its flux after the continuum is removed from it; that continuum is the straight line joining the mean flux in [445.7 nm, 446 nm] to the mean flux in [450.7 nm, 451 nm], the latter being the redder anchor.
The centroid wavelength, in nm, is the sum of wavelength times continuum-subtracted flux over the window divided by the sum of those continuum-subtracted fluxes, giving 452.63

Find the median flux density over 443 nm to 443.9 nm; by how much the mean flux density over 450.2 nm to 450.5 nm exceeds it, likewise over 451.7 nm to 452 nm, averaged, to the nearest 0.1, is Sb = 1.4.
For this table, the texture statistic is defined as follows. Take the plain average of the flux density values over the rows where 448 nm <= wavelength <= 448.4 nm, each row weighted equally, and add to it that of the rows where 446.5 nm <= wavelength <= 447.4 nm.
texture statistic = 12.4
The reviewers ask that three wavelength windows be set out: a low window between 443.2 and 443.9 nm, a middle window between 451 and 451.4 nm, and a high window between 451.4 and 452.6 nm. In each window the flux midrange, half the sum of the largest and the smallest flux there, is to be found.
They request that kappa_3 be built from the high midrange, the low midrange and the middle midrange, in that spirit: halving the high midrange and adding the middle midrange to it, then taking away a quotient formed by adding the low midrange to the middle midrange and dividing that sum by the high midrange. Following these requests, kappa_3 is 8.8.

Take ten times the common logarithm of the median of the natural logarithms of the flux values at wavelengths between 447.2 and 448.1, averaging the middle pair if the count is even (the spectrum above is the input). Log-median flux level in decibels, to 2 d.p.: 2.60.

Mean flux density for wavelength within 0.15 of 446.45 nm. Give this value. 6.68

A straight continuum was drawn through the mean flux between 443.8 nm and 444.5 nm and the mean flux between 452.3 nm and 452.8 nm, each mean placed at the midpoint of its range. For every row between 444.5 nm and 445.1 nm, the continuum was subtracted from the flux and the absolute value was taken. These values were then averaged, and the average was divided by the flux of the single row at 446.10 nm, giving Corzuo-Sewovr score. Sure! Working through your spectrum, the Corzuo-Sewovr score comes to 0.042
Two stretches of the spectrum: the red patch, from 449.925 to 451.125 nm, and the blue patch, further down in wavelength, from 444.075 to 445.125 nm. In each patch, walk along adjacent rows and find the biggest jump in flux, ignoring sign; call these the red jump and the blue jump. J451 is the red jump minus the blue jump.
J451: -0.04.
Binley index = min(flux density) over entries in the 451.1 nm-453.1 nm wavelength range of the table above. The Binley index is 5.92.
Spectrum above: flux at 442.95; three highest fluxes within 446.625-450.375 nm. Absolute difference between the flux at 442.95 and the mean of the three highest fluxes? 1.8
